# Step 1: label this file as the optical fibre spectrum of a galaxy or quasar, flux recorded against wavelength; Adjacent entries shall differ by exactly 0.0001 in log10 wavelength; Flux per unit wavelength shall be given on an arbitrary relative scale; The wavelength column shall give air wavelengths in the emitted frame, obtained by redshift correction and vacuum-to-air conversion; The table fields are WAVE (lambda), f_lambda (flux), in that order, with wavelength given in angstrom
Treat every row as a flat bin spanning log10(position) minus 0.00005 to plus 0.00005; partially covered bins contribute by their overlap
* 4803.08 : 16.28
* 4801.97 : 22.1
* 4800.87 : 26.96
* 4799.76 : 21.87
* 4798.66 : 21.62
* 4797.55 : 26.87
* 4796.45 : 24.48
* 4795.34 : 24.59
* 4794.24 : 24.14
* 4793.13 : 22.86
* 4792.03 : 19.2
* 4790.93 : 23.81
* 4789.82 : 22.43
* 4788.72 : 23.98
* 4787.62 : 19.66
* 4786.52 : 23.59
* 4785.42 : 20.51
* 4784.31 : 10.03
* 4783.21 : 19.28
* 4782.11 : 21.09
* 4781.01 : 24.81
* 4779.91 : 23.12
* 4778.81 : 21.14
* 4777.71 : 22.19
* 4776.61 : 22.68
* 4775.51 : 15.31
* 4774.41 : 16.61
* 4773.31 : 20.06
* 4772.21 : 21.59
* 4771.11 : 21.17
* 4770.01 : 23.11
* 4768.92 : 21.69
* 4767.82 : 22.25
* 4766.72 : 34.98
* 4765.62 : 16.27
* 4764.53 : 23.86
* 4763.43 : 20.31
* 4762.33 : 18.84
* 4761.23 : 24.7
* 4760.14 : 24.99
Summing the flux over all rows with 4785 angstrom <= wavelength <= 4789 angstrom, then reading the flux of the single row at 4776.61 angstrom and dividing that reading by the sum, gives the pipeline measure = 0.26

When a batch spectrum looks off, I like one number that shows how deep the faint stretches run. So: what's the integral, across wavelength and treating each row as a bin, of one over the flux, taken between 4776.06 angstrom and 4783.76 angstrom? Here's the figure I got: 0.351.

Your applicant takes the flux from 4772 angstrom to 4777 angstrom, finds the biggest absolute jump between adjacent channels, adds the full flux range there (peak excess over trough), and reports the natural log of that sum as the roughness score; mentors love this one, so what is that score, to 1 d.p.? 2.7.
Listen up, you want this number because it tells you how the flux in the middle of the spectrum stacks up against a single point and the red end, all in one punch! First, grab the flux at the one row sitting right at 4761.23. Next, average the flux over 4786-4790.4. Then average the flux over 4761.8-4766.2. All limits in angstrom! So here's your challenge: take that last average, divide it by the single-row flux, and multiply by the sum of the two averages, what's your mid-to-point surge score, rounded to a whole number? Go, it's 34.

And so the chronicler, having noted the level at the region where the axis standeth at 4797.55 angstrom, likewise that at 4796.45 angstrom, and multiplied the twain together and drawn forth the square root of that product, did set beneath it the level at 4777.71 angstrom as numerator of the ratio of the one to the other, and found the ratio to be 0.87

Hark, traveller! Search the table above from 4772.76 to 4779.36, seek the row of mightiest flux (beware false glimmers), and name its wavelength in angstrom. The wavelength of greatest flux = 4776.61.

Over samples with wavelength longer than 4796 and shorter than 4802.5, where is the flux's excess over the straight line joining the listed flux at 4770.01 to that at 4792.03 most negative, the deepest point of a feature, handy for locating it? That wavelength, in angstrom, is 4798.66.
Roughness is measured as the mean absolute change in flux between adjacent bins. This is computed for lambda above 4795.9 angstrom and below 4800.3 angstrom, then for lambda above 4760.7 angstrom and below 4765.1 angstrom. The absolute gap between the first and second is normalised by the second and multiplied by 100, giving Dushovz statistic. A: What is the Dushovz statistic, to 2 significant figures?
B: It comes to 27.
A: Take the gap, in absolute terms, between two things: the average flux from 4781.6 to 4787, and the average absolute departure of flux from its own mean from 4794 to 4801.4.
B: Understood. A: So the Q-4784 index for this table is 17.3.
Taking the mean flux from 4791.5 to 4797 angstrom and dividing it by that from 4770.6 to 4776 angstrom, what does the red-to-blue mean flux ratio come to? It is 1.22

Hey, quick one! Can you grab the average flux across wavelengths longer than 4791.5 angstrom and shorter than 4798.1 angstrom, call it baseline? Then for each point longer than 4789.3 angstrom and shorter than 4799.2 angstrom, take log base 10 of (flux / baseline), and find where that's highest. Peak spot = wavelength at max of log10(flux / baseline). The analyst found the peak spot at 4797.55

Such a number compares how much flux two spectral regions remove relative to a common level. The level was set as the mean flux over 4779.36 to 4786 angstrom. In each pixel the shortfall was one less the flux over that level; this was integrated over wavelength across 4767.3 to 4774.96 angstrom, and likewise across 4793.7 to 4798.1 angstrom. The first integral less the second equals 0.7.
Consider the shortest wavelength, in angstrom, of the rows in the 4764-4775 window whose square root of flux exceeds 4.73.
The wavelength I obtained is 4764.53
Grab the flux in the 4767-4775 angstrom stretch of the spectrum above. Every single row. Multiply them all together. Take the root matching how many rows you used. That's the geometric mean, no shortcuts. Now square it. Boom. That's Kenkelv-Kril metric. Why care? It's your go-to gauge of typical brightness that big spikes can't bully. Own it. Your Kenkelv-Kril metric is 434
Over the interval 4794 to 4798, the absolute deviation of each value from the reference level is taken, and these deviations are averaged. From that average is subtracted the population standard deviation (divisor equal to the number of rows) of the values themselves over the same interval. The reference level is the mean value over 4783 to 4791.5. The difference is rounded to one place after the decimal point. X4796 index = 3.5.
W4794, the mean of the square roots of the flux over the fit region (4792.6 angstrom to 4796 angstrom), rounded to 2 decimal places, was 4.88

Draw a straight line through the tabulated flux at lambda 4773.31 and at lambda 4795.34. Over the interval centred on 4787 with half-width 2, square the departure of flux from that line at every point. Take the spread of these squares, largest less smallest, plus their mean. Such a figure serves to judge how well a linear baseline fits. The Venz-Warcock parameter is 15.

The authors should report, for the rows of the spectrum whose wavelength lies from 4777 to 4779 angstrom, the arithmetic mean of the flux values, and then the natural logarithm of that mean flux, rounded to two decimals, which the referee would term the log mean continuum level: 3.08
